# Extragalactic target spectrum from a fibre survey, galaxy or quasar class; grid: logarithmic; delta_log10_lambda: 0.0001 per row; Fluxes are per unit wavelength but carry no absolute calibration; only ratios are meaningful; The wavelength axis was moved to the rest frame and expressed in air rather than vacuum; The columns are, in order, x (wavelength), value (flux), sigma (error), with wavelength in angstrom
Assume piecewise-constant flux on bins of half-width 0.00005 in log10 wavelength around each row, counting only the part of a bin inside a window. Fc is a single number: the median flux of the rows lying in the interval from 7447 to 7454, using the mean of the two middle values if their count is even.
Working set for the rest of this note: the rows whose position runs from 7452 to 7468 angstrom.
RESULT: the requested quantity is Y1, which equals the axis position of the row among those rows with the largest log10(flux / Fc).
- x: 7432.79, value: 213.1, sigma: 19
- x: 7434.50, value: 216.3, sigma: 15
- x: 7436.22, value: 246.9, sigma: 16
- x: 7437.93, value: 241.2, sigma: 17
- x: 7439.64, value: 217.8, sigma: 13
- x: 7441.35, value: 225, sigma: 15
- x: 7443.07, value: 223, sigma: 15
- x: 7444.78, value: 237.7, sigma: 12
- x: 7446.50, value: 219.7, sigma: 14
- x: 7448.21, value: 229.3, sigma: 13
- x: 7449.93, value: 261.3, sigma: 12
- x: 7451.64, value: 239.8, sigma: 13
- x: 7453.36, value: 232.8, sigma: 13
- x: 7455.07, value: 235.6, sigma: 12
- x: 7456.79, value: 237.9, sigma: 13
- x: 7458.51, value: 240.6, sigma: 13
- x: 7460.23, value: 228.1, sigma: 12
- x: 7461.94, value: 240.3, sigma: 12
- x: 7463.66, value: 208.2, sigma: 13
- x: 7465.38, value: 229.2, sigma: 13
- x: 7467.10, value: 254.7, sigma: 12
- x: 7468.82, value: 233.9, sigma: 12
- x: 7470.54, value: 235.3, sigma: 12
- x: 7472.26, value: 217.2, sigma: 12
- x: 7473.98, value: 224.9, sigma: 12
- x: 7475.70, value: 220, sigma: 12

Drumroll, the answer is 7467.10 angstrom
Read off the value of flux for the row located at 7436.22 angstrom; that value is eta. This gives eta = 246.9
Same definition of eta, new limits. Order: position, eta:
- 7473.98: 224.9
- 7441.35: 225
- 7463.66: 208.2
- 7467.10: 254.7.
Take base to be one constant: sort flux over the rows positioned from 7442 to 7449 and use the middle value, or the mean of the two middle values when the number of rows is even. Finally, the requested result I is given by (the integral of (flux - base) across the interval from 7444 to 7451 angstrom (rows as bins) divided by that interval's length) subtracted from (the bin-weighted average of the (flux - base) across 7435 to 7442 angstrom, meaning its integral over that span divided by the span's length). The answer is -5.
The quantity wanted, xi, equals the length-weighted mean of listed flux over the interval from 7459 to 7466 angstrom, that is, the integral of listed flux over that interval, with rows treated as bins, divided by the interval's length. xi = 227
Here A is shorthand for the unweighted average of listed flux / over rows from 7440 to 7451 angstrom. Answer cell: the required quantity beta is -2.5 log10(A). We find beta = -5.92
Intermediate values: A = 233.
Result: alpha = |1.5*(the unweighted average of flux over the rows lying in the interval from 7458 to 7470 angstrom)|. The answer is 350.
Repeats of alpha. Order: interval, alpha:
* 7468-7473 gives 343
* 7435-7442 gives 349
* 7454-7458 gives 355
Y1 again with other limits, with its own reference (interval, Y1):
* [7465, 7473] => 7467.10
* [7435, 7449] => 7436.22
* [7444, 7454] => 7449.93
